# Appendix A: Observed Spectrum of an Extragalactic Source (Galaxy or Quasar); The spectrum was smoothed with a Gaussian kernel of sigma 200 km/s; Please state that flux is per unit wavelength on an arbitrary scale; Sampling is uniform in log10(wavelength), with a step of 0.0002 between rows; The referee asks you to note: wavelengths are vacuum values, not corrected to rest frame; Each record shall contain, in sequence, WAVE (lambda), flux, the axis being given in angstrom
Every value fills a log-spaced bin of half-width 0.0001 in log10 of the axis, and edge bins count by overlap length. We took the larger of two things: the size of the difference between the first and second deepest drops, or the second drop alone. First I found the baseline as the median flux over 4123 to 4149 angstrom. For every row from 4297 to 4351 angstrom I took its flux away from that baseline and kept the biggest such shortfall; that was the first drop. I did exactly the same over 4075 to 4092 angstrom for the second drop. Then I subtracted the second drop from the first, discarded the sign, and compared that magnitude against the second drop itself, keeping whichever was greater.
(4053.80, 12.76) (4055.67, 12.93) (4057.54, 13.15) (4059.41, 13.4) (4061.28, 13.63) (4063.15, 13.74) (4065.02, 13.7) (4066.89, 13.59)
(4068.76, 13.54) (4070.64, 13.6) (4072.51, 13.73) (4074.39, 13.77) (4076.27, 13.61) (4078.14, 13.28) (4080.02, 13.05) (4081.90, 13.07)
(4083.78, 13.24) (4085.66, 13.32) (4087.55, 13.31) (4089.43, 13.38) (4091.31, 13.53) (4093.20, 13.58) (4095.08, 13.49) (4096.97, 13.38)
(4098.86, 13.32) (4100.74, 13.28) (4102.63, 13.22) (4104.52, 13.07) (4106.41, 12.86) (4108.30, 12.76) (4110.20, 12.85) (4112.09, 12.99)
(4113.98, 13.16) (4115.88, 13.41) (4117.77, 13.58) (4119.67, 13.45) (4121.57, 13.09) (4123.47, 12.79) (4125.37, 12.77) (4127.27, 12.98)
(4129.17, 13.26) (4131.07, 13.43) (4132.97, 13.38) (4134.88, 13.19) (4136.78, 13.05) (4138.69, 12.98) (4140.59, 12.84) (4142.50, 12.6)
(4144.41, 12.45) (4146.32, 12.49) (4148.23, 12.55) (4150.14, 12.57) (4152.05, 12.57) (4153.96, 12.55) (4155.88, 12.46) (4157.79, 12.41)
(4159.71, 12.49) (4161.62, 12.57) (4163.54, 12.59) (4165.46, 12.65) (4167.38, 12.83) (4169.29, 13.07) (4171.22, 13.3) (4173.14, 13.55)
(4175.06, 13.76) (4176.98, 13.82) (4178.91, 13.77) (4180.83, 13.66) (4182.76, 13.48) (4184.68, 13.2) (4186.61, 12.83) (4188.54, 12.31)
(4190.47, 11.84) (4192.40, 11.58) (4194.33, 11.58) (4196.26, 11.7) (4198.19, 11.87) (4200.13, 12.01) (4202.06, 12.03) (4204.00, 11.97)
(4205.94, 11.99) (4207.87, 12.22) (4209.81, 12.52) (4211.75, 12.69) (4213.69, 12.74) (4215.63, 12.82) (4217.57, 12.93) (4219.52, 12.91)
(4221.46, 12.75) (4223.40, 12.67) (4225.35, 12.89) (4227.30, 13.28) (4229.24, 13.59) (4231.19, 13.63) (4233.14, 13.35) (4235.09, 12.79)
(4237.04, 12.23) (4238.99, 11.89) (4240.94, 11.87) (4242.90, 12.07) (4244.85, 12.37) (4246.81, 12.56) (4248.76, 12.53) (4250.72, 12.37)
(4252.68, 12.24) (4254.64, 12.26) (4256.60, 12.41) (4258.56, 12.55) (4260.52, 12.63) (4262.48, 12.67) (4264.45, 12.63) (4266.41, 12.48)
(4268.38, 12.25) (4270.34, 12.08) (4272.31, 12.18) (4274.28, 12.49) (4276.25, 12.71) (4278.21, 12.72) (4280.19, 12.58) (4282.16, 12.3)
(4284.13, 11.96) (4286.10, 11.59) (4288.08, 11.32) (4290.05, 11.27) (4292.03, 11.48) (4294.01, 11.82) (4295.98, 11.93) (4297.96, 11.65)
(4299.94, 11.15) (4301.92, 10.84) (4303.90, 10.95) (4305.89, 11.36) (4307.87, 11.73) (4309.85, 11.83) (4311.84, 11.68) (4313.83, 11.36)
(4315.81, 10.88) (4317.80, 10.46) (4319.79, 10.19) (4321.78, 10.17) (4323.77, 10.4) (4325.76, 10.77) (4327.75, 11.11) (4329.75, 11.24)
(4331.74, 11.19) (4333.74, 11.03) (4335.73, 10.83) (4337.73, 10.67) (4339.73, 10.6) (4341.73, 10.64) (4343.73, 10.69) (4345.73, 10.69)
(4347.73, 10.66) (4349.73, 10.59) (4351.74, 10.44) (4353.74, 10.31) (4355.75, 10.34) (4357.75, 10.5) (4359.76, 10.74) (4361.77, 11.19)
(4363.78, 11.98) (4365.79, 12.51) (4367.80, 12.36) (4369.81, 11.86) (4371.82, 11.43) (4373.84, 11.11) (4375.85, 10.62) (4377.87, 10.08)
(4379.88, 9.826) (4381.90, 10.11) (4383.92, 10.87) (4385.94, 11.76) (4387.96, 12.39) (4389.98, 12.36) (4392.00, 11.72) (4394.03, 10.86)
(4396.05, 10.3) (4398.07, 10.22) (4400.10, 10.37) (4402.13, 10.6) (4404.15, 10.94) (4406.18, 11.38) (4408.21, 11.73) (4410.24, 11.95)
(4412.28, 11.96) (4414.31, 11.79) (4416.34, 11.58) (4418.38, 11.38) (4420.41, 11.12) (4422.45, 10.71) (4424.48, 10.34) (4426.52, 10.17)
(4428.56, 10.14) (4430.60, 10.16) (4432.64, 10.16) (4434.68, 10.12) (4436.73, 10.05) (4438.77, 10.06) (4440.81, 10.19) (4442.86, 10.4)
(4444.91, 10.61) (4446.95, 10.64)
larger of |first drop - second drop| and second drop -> 2.9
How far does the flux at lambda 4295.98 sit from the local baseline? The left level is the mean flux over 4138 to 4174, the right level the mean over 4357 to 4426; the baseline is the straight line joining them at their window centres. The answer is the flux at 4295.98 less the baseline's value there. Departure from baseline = 0.1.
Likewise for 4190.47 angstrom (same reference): -0.6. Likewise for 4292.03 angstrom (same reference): -0.4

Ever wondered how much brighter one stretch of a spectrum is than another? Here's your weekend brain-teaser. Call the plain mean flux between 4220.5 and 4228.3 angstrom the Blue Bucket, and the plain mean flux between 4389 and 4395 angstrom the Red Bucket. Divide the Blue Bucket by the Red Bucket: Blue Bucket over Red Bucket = 1.11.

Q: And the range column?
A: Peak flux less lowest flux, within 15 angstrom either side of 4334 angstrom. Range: 1.1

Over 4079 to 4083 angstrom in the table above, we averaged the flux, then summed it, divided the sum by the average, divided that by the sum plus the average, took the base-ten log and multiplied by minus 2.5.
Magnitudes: 3.23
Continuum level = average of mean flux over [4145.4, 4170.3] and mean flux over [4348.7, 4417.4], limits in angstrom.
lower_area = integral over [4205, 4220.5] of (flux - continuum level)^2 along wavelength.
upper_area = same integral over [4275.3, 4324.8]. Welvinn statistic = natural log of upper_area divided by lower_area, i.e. 1.2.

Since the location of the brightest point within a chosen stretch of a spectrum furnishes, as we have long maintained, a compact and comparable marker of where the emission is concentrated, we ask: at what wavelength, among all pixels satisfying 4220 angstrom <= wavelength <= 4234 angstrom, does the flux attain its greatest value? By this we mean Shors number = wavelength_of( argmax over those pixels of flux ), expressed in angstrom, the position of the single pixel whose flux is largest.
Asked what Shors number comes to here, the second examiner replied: 4231.19 angstrom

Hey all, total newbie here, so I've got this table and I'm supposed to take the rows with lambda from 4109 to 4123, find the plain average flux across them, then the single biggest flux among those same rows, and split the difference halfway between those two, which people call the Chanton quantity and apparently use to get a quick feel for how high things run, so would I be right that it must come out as 13.4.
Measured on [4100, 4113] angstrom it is 13.1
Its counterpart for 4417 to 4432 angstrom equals 11.0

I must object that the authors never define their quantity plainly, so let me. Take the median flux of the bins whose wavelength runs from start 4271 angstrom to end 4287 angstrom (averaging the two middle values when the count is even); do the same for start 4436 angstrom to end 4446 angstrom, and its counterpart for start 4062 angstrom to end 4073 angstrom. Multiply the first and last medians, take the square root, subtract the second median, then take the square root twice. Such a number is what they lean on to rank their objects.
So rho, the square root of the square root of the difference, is 1.30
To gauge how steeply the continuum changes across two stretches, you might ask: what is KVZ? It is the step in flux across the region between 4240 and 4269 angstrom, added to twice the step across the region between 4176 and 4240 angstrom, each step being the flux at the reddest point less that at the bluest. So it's -3.5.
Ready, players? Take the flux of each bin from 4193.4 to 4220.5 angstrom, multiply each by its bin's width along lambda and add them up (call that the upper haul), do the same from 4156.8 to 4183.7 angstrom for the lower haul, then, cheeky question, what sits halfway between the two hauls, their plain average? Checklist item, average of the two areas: 343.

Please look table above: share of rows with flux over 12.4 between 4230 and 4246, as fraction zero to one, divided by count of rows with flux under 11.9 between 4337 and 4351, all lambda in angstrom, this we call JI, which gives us 0.05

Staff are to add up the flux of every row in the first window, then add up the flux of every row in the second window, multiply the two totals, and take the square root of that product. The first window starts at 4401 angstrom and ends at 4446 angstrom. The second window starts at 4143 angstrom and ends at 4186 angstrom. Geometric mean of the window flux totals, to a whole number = 260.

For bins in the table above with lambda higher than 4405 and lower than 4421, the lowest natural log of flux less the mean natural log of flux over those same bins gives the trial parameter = -0.043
